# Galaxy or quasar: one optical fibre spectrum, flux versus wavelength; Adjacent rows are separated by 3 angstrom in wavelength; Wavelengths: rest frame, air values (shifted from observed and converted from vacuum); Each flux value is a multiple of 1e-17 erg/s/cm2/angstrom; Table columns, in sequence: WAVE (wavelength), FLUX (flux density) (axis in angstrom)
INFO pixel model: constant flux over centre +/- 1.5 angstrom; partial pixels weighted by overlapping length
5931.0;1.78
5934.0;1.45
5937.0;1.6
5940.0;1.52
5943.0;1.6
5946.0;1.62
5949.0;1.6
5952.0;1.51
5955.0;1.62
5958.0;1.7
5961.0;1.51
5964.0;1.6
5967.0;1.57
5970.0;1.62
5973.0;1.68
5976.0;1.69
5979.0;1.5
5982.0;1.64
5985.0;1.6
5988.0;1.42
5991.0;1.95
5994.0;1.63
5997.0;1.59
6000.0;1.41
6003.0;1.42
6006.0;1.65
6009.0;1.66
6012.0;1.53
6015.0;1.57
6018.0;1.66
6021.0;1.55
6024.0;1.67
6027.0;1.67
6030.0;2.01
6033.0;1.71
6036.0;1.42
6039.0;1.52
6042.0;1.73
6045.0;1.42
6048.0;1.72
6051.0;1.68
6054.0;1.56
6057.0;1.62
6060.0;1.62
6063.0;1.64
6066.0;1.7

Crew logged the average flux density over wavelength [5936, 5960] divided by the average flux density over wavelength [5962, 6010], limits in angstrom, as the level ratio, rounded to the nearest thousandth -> 0.996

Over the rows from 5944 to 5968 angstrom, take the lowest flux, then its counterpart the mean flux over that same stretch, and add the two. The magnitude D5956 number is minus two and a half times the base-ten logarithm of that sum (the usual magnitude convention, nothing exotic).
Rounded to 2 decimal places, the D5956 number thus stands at -1.23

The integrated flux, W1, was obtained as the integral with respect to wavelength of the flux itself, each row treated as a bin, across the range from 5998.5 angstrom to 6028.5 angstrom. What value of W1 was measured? 47.4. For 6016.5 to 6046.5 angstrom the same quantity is 49.1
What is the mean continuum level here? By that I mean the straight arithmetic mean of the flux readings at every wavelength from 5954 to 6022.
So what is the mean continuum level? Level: 1.60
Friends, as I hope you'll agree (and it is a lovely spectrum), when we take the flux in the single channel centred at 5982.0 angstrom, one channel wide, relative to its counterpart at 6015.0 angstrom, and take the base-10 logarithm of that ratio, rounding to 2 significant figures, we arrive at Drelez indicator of 0.019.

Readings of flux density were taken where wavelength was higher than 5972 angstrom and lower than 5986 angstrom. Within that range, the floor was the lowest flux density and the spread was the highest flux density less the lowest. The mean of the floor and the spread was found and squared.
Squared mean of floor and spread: 0.71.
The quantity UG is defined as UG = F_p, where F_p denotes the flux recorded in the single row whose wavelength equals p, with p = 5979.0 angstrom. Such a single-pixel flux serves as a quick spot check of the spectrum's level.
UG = 1.5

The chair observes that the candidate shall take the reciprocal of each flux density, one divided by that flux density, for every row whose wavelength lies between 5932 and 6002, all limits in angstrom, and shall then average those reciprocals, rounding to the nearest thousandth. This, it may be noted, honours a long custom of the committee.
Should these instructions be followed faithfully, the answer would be 0.631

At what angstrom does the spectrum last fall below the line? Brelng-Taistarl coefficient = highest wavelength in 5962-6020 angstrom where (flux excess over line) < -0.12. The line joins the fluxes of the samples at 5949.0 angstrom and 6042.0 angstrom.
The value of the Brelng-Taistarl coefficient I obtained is 6015.0 angstrom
